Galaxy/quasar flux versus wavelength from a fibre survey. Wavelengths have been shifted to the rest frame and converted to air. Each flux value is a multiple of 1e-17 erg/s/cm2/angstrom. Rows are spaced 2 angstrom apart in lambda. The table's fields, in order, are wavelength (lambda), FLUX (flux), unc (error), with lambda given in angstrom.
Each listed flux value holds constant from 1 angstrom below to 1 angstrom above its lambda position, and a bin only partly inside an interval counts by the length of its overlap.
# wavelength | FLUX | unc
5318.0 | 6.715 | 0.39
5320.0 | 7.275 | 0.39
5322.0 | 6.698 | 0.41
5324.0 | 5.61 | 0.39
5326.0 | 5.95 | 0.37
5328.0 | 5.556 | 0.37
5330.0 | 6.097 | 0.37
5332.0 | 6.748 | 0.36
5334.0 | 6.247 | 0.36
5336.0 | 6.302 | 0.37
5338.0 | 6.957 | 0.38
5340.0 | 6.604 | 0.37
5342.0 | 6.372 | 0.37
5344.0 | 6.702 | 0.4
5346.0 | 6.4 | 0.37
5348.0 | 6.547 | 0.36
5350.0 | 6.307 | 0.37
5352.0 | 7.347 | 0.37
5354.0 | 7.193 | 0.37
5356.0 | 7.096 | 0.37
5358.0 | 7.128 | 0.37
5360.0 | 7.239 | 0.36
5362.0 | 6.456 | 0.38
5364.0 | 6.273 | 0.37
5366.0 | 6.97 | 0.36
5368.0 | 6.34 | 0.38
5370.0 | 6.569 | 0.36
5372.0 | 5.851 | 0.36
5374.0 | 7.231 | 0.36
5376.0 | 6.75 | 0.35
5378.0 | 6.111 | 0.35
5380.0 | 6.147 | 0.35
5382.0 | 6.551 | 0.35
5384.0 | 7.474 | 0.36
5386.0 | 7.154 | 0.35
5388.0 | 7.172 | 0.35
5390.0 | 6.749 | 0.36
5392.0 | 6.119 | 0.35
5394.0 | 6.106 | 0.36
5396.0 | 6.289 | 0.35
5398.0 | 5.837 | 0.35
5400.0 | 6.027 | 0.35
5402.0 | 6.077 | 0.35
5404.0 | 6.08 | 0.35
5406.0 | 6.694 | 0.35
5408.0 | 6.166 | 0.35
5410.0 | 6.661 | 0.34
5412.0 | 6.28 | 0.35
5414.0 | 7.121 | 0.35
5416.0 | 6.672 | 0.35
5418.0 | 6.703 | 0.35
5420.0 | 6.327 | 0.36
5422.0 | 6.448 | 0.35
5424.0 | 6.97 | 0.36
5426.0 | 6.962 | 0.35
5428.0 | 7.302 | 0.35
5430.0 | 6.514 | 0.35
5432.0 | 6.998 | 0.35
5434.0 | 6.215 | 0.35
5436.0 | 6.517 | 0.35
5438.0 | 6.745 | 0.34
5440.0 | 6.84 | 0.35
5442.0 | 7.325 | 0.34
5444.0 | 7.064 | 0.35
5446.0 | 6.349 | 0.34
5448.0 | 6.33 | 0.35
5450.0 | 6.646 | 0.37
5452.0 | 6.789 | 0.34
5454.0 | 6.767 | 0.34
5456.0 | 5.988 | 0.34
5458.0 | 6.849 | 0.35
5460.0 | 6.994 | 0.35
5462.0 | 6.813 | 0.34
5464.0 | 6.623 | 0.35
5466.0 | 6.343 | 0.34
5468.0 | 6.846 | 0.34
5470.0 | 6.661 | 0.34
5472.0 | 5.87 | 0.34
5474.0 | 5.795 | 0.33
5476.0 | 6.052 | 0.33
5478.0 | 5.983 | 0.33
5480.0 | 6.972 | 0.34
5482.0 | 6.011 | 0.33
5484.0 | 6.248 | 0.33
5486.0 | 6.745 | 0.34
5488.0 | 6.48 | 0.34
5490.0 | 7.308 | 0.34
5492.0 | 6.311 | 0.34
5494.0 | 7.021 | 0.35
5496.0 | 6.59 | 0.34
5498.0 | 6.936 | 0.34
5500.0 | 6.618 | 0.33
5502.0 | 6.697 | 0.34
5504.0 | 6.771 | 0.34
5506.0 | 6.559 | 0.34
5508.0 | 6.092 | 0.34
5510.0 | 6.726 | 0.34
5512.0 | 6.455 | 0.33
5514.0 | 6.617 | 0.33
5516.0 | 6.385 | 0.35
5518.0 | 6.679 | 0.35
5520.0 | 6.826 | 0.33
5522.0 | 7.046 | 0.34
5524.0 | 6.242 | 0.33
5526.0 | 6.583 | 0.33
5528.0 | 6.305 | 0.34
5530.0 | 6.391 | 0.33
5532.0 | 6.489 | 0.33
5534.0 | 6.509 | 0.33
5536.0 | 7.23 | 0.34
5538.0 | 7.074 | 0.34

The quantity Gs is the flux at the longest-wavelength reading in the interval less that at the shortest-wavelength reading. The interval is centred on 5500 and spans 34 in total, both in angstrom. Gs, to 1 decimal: 0.1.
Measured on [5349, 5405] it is -0.2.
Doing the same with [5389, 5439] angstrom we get 0.0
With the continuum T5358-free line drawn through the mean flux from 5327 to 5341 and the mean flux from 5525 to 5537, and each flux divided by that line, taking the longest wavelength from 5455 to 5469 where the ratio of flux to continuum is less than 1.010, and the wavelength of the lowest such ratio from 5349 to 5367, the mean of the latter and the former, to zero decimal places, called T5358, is 5415 angstrom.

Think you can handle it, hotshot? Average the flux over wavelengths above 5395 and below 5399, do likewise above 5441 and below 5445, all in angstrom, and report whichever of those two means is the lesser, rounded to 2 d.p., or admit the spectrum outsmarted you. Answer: 6.06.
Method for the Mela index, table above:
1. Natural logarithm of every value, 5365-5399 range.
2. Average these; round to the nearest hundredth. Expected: 1.88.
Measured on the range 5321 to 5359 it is 1.87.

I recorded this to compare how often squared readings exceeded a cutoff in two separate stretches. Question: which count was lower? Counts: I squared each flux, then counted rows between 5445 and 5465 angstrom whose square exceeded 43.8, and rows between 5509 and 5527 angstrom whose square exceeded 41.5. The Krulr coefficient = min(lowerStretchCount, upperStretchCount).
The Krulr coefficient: 7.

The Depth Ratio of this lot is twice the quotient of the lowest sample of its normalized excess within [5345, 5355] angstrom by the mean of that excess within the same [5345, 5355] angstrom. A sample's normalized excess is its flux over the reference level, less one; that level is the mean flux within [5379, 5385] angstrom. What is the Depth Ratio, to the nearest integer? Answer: -24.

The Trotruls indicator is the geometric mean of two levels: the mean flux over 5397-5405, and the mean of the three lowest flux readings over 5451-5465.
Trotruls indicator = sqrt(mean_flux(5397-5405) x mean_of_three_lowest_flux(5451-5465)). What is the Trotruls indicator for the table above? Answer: 6.23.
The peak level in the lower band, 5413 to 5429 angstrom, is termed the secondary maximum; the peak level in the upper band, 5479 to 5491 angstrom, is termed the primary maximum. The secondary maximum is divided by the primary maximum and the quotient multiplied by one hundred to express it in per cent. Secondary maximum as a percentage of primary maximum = 100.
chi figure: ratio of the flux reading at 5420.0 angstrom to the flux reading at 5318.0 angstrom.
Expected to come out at 0.94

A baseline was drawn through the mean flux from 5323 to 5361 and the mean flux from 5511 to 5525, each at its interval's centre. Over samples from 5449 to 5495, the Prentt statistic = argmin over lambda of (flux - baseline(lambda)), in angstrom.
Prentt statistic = 5474.0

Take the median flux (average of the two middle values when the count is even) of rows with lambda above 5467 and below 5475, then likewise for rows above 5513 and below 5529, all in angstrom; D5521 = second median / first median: 1.05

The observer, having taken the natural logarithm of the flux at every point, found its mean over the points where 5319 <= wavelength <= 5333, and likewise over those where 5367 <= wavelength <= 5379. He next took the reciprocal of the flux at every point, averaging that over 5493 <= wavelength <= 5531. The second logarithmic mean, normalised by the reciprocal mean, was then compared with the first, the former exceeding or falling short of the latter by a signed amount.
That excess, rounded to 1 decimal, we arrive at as 10.5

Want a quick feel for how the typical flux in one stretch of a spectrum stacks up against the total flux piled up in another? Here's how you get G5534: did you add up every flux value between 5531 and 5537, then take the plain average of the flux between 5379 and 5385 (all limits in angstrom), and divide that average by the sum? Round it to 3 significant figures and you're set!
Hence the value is 0.332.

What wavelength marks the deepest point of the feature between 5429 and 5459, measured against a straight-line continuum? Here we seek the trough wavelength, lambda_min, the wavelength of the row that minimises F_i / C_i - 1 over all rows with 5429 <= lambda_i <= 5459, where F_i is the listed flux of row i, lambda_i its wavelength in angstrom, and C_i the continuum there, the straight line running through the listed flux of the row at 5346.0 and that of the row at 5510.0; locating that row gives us 5456.0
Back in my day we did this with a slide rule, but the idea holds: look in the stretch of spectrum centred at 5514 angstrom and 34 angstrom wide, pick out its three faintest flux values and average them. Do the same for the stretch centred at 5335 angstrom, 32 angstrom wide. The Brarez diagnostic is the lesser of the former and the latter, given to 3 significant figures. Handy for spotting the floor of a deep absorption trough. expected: 5.71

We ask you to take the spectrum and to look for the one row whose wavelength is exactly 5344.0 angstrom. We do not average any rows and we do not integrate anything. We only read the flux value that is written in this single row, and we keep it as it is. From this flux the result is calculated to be 6.702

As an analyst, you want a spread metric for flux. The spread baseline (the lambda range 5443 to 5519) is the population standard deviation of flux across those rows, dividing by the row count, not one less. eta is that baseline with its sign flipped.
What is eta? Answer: -0.36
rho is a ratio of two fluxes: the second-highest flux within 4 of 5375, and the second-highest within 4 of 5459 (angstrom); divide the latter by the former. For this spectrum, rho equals 1.01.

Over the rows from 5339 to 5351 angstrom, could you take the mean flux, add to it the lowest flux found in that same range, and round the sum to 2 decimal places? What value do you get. 12.80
